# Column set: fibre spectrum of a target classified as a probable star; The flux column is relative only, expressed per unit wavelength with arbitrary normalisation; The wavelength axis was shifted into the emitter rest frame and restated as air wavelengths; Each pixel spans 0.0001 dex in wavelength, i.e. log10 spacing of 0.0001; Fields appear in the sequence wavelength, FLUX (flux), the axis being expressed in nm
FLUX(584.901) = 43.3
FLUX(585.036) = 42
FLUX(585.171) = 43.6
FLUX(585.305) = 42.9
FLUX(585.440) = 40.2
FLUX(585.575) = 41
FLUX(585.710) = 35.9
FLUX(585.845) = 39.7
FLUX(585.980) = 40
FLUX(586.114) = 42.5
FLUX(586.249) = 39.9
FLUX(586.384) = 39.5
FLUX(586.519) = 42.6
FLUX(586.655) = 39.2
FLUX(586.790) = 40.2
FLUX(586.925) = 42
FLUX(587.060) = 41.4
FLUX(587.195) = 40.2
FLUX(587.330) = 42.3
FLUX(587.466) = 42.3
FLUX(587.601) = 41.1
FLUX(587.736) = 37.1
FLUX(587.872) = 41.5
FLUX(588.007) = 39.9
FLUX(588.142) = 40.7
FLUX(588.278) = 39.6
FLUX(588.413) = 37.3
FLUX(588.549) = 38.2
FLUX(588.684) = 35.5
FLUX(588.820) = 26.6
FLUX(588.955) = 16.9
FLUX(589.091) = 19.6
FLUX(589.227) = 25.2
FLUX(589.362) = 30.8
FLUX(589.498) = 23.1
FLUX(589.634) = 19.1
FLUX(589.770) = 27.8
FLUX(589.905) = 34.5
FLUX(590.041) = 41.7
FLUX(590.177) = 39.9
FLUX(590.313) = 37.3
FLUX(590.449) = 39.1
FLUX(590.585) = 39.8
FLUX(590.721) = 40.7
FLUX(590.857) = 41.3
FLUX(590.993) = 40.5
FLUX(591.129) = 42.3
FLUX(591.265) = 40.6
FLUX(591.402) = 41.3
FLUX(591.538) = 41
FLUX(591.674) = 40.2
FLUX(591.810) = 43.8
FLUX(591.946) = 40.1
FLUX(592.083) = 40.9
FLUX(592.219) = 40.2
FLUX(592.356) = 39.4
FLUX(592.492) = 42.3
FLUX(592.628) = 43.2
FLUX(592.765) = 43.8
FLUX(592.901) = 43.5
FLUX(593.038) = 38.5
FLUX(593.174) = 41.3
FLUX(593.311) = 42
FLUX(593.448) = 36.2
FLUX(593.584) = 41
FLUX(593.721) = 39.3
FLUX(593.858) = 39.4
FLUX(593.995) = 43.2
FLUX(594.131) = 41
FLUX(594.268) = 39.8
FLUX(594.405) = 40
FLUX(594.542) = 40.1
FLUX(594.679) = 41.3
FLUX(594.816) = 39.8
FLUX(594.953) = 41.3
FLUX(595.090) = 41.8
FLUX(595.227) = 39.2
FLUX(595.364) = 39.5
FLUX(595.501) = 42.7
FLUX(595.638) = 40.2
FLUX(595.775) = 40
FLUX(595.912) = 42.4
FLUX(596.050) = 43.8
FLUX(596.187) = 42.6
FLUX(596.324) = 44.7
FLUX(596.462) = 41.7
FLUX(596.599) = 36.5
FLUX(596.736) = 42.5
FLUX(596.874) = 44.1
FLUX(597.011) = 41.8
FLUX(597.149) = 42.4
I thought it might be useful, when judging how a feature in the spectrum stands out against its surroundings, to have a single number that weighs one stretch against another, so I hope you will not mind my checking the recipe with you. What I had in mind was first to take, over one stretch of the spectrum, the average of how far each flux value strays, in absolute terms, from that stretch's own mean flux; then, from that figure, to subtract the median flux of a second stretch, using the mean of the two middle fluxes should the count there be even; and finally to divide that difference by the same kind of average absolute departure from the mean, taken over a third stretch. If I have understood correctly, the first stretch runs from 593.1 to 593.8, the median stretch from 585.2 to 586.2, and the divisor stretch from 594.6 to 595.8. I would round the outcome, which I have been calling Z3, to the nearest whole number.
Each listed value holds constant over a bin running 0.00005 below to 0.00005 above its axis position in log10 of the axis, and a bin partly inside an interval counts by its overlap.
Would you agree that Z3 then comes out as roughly -38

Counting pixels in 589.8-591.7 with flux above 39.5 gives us 11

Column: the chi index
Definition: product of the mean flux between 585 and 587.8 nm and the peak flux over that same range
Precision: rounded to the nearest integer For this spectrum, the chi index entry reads 1776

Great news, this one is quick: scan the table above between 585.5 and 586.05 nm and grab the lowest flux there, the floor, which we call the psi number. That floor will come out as 35.9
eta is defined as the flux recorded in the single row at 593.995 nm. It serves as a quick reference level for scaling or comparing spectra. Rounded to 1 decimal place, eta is 43.2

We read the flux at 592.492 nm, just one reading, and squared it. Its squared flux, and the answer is 1789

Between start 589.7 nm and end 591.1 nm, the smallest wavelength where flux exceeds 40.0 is 590.041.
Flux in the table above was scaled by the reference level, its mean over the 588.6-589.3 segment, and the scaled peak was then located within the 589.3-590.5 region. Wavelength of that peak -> 590.041 nm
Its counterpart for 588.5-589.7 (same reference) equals 588.549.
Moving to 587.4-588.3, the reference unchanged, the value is 587.466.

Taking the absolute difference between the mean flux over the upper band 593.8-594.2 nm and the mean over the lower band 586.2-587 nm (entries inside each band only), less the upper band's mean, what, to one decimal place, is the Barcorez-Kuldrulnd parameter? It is -40.6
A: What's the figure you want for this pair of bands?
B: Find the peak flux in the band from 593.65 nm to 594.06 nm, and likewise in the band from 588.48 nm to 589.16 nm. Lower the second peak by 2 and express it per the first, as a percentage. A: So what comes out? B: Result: 84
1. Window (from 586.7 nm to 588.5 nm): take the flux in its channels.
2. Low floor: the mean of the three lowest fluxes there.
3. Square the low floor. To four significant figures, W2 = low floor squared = 1444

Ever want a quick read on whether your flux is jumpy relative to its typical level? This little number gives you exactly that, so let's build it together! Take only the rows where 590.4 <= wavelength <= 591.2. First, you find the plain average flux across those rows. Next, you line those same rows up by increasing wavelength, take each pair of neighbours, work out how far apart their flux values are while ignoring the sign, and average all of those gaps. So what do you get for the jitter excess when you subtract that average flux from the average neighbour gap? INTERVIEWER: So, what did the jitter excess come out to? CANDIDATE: -39.7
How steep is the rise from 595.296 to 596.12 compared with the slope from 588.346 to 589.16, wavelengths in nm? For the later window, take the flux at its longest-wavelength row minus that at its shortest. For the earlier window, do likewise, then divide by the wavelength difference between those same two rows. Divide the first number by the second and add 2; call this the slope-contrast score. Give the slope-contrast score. 1.84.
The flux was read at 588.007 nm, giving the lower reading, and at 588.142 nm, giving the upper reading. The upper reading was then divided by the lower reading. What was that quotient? 1.02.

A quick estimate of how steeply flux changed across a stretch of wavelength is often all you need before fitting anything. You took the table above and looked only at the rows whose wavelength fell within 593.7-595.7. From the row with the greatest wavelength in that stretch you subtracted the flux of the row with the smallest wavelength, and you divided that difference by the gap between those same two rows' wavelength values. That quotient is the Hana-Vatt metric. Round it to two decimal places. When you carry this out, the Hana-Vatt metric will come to 0.47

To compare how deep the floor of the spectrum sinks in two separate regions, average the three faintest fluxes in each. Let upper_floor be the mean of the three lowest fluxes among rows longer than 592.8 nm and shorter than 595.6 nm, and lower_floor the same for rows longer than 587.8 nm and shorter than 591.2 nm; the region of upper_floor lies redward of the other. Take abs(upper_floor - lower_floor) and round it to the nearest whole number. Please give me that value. 19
